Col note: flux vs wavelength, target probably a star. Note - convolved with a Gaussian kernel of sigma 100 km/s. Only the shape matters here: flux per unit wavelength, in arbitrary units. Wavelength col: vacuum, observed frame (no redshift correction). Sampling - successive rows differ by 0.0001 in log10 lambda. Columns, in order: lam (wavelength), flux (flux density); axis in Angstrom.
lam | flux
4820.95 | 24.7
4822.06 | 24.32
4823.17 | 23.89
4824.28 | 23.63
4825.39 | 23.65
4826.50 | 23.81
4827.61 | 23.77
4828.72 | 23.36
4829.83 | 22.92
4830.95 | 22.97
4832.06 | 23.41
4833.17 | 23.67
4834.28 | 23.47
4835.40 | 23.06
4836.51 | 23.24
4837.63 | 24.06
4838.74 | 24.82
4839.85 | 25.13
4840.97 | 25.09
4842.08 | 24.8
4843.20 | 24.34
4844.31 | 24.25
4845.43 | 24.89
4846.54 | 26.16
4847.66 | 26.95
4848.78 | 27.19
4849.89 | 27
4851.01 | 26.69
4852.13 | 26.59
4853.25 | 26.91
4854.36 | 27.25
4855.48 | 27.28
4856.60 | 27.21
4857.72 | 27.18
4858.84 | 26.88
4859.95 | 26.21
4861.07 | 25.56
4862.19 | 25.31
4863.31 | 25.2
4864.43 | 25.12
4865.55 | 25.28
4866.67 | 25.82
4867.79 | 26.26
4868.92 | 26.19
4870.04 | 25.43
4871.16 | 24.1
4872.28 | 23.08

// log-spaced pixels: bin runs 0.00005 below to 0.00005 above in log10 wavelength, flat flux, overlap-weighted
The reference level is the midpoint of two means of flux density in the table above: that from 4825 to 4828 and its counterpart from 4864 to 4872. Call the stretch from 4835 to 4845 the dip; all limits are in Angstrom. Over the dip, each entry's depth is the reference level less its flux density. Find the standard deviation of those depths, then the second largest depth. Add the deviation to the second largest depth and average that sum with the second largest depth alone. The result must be 1.7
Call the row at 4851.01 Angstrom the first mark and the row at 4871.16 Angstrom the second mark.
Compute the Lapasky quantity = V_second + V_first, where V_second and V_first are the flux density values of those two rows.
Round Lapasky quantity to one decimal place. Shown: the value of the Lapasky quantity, 50.8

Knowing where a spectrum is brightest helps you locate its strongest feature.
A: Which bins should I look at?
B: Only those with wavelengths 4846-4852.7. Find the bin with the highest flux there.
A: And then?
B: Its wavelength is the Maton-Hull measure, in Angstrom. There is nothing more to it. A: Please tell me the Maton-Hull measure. 4848.78 Angstrom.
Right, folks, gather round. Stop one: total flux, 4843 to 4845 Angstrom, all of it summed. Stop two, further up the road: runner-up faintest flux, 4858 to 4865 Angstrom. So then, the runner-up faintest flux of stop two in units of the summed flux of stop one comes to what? 0.52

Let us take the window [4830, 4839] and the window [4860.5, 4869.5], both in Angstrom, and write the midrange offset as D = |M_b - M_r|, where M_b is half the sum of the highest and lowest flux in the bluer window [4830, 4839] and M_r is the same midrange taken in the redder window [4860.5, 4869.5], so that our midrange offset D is 1.8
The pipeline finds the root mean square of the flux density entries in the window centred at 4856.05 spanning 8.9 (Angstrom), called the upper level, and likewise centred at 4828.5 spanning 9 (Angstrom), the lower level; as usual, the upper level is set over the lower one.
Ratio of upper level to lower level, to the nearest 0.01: 1.15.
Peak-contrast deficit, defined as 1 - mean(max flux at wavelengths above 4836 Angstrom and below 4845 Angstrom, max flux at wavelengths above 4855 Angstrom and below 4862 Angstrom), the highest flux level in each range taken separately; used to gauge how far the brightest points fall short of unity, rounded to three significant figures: -25.2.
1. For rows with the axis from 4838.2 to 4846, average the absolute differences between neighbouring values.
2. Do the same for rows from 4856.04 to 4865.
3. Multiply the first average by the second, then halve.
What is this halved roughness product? 0.046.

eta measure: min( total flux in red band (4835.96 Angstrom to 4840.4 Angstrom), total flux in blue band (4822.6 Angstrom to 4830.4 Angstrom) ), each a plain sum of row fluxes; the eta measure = 97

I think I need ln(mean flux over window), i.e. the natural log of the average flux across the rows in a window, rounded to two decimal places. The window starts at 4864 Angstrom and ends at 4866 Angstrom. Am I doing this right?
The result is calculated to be 3.23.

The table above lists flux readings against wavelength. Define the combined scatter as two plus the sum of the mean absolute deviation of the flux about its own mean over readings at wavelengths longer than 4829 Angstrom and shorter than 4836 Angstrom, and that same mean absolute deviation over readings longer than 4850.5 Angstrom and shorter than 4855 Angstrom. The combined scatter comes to 2.49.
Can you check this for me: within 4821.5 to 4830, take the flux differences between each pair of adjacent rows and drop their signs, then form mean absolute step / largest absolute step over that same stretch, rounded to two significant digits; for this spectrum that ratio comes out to 0.57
